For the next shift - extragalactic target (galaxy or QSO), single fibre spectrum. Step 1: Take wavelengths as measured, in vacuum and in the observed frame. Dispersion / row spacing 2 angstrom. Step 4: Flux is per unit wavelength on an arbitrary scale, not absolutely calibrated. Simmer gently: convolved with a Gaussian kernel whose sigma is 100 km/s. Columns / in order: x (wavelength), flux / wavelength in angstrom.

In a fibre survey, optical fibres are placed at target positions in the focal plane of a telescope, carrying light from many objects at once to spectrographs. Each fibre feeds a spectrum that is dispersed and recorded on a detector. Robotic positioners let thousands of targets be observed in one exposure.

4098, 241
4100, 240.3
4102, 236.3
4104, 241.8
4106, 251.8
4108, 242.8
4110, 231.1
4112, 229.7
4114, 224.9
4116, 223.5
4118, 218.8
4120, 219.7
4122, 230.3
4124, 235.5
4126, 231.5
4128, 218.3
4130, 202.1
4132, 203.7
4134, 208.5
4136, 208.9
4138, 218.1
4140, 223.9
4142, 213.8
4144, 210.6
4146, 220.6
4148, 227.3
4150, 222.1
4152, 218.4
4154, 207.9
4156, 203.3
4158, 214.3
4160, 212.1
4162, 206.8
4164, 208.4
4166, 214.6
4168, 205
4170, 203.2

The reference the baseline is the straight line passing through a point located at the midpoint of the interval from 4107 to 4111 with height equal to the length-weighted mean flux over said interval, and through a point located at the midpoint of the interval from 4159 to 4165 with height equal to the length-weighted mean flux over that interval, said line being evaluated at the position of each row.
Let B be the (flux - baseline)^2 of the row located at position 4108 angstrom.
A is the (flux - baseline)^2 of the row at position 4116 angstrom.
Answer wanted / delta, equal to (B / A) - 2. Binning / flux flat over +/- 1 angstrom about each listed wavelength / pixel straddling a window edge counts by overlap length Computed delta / -1.7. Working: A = 95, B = 28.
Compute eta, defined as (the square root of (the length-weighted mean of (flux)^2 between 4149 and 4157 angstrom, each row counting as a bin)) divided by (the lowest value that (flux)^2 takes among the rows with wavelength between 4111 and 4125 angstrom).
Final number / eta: 0.0045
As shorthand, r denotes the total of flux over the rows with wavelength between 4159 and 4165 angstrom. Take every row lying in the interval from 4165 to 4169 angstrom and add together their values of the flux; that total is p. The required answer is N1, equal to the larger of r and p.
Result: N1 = 627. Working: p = 420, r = 627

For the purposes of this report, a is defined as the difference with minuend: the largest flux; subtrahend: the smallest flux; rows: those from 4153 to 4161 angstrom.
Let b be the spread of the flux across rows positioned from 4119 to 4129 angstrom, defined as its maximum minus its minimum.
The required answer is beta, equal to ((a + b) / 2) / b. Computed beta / 0.82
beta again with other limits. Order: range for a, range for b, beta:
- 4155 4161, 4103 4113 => 0.75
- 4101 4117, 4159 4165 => 3.17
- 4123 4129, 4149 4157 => 0.96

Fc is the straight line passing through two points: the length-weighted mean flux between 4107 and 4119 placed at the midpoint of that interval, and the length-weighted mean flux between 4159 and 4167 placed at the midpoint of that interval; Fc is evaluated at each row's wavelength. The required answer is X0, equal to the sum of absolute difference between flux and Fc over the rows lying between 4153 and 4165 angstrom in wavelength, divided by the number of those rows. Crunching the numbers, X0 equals 4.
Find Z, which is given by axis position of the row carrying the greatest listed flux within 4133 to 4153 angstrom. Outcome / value 4148 angstrom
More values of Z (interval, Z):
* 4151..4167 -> 4152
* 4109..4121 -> 4110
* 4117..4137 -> 4124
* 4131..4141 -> 4140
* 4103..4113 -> 4106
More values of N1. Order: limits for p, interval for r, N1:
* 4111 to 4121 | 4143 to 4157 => 1510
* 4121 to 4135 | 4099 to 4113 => 1674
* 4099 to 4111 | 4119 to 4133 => 1541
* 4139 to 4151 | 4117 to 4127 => 1318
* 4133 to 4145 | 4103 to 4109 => 1284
